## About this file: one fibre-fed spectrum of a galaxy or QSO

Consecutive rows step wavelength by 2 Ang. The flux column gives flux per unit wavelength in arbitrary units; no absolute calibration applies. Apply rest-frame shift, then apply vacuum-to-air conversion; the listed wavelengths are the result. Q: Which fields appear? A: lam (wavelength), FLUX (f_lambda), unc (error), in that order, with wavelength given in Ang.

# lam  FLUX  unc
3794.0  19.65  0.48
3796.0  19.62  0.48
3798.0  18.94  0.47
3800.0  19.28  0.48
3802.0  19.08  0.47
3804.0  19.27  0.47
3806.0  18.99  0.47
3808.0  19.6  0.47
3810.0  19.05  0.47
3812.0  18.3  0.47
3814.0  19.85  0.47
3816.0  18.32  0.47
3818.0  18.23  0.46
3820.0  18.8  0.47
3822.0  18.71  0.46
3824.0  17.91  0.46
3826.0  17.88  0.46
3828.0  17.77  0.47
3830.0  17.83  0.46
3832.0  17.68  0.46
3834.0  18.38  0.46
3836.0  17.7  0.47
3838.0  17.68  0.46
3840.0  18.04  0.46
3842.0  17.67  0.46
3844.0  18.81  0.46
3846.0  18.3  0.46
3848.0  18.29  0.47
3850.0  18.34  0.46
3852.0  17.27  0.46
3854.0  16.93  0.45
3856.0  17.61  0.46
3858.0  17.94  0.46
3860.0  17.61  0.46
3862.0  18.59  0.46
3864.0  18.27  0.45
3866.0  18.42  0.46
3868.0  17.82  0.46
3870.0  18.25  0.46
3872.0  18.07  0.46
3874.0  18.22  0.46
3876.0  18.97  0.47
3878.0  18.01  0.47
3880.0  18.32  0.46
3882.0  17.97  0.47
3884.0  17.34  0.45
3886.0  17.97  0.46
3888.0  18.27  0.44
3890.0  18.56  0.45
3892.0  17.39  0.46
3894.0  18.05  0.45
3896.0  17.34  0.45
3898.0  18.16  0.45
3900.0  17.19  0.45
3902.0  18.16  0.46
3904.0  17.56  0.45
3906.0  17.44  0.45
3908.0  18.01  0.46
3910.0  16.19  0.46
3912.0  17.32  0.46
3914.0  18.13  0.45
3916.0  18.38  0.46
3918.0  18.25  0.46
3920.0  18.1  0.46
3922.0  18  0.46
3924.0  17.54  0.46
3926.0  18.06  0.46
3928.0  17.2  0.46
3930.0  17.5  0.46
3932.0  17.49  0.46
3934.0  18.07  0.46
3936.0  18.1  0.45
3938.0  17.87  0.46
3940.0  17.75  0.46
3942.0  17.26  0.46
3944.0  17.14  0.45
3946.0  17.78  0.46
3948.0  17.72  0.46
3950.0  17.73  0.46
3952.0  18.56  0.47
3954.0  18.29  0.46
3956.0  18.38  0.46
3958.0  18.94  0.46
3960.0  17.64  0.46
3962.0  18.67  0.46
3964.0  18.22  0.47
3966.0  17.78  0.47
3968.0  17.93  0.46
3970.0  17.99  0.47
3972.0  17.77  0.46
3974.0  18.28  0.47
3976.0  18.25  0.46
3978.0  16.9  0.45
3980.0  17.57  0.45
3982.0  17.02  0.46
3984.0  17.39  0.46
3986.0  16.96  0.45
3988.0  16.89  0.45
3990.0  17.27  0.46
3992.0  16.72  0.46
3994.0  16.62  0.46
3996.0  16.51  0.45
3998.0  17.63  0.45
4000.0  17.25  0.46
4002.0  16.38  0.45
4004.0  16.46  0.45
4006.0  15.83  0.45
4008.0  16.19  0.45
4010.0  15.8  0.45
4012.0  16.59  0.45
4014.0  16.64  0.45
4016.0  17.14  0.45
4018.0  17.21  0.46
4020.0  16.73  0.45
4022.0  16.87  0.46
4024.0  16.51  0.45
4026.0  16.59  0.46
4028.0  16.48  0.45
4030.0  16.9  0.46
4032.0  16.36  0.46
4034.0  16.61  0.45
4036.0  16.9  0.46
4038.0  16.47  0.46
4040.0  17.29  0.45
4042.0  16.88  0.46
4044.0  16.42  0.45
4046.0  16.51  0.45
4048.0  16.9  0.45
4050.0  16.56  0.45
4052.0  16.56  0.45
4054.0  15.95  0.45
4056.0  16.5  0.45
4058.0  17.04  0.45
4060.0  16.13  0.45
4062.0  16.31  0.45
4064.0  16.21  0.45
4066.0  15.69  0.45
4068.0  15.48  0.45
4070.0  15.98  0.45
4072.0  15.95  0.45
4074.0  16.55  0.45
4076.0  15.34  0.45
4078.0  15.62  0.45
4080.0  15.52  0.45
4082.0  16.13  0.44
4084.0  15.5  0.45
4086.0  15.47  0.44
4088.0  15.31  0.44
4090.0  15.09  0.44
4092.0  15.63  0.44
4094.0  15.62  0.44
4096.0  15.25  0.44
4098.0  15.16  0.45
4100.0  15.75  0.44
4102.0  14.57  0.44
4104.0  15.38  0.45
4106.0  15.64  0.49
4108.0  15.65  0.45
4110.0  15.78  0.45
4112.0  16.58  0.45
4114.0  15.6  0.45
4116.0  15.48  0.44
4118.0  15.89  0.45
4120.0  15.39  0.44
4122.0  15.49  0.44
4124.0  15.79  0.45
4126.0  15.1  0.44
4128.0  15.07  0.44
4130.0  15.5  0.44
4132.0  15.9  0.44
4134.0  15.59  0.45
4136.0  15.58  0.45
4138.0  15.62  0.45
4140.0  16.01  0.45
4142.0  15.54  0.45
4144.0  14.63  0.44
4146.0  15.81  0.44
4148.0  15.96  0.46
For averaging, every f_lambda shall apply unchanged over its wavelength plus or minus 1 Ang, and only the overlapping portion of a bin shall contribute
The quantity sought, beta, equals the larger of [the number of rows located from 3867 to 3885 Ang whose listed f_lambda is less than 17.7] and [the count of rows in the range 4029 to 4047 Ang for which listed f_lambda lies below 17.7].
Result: 9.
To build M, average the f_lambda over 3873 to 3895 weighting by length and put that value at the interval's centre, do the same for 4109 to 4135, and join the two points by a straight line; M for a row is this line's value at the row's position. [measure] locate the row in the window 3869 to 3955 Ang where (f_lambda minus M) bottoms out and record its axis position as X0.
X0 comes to 3910.0 Ang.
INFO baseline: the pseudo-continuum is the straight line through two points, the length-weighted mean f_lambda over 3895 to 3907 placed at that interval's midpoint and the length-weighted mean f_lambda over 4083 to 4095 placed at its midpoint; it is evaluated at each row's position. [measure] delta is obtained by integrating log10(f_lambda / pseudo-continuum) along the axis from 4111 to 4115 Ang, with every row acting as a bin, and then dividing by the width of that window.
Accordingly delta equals 0.026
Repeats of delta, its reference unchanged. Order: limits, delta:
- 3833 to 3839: -0.012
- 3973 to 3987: 0.019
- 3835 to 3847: -0.008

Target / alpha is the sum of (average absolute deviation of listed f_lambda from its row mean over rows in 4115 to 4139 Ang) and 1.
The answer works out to 1.195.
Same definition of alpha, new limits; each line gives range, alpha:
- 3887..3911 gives 1.508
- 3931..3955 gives 1.304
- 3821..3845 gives 1.320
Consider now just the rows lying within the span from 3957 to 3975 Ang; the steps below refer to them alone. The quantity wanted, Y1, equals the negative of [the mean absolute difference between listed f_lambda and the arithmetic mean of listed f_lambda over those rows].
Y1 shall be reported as -0.35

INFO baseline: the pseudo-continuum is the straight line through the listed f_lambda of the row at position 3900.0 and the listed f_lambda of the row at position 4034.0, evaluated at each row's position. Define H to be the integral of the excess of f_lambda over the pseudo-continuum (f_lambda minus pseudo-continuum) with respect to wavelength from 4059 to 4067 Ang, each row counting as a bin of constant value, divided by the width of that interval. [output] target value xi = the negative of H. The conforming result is 0.4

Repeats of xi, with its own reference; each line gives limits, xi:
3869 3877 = -1.1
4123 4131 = 0.8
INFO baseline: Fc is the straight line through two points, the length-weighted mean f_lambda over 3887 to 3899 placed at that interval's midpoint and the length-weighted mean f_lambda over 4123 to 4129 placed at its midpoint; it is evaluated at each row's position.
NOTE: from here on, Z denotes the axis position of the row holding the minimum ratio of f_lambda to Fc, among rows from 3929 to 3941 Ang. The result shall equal 3930.0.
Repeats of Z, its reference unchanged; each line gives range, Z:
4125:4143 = 4128.0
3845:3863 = 3854.0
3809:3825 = 3824.0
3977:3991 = 3978.0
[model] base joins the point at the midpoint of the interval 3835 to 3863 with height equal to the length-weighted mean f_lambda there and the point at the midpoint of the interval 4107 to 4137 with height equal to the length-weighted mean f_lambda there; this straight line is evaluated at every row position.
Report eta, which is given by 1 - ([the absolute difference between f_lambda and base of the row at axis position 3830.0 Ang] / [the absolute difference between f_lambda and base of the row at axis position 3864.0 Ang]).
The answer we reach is 0.5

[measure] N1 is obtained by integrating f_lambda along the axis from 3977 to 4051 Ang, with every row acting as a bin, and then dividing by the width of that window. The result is 16.8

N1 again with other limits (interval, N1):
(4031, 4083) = 16.3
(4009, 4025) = 16.7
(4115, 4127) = 15.5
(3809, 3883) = 18.2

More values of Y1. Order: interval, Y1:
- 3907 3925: -0.50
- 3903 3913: -0.45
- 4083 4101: -0.19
